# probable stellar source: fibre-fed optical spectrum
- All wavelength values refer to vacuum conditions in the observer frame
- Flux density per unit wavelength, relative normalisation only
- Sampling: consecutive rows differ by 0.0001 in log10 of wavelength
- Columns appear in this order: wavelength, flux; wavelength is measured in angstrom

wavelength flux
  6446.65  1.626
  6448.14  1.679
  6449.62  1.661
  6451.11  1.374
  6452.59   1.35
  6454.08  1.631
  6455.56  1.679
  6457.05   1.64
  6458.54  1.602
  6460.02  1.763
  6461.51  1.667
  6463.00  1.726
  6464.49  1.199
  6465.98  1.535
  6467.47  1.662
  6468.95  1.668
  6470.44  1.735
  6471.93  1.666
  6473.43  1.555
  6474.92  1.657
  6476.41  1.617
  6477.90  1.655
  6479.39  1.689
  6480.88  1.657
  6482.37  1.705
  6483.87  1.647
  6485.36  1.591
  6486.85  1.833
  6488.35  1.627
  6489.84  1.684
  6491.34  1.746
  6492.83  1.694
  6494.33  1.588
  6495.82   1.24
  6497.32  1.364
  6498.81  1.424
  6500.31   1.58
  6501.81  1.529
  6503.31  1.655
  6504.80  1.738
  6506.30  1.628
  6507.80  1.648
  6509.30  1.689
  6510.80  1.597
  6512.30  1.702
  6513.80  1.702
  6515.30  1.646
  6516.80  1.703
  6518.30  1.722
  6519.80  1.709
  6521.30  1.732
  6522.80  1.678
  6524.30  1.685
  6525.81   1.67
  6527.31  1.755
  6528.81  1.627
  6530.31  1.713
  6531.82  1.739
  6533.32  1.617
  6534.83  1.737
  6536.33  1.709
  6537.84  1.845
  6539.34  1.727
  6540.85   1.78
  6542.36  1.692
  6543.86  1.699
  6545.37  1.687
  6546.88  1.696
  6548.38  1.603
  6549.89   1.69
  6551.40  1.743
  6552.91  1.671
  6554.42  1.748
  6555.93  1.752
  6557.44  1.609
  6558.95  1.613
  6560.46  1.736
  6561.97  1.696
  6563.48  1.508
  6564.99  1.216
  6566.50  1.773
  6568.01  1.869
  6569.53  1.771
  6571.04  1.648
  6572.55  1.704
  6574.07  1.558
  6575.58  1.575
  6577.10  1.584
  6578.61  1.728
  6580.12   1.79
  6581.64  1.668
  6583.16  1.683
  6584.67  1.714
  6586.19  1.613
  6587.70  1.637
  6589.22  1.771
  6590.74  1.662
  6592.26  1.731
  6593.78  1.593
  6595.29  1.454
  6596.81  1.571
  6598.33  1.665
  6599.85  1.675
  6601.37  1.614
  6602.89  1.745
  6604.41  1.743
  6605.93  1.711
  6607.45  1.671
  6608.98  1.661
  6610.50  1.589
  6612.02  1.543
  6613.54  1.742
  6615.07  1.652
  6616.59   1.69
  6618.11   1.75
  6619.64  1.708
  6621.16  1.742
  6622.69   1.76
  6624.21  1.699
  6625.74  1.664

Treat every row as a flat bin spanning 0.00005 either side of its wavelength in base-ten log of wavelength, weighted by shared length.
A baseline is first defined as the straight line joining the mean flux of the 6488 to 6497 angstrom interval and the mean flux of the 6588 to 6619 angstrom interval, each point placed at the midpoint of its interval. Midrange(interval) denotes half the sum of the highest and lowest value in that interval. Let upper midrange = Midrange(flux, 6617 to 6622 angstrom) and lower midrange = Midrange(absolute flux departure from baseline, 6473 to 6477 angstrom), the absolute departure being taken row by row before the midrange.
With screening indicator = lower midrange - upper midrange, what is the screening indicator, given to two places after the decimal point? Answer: -1.68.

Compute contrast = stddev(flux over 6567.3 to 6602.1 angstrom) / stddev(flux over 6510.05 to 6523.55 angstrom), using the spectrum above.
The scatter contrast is 2.2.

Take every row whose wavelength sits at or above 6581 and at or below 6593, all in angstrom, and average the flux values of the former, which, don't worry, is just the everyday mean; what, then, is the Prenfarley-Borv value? 1.68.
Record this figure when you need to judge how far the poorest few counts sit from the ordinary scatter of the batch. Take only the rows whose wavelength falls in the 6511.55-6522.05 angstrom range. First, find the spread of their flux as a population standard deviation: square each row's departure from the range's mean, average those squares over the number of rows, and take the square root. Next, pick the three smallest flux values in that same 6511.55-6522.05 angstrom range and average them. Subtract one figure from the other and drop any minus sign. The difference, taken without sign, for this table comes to 1.66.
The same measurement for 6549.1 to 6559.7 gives 1.57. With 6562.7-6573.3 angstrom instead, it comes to 1.25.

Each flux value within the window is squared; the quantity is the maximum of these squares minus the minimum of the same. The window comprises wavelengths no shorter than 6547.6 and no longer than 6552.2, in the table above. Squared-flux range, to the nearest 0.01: 0.47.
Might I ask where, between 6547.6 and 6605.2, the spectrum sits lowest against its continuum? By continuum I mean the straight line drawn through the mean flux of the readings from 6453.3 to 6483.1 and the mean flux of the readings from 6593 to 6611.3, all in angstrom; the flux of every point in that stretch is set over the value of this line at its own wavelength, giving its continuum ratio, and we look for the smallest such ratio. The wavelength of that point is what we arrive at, 6564.99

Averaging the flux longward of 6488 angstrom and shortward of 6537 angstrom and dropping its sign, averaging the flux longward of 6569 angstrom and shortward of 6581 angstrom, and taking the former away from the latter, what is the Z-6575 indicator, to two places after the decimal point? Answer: 0.02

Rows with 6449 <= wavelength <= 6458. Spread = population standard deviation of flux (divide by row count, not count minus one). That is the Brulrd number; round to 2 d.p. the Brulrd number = 0.14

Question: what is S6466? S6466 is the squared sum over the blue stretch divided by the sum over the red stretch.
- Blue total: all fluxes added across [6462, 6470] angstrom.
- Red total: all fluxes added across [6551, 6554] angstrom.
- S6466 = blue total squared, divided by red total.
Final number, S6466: 18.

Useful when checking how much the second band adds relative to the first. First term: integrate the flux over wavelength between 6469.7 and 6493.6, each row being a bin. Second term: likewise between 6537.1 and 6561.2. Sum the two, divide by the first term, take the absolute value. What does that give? 2.03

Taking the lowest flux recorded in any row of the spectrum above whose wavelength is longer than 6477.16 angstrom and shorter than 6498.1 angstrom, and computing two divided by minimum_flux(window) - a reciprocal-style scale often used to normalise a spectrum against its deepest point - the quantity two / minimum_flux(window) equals 1.61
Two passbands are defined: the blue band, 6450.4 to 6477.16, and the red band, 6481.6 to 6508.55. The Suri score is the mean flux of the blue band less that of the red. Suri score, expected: -0.01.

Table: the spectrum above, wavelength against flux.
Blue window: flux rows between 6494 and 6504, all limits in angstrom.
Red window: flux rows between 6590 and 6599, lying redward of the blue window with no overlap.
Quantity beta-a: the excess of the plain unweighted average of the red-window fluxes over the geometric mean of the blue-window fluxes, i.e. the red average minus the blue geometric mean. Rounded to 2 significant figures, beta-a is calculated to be 0.14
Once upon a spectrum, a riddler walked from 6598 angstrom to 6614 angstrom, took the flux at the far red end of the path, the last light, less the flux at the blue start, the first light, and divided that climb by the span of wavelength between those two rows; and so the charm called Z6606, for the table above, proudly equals 0.0051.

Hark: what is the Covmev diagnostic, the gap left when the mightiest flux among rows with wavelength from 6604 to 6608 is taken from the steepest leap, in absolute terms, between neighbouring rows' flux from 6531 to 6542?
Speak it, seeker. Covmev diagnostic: -1.61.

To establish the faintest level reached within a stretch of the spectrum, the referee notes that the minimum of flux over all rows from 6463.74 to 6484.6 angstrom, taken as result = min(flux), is 1.199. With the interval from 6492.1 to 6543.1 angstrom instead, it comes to 1.24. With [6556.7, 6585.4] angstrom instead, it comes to 1.216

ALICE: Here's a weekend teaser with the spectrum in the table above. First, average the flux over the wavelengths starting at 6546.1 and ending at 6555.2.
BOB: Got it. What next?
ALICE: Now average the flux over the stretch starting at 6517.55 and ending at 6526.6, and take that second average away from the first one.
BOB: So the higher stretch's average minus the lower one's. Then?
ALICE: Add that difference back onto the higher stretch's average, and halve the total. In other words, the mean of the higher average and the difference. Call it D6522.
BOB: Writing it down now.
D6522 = 0.842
